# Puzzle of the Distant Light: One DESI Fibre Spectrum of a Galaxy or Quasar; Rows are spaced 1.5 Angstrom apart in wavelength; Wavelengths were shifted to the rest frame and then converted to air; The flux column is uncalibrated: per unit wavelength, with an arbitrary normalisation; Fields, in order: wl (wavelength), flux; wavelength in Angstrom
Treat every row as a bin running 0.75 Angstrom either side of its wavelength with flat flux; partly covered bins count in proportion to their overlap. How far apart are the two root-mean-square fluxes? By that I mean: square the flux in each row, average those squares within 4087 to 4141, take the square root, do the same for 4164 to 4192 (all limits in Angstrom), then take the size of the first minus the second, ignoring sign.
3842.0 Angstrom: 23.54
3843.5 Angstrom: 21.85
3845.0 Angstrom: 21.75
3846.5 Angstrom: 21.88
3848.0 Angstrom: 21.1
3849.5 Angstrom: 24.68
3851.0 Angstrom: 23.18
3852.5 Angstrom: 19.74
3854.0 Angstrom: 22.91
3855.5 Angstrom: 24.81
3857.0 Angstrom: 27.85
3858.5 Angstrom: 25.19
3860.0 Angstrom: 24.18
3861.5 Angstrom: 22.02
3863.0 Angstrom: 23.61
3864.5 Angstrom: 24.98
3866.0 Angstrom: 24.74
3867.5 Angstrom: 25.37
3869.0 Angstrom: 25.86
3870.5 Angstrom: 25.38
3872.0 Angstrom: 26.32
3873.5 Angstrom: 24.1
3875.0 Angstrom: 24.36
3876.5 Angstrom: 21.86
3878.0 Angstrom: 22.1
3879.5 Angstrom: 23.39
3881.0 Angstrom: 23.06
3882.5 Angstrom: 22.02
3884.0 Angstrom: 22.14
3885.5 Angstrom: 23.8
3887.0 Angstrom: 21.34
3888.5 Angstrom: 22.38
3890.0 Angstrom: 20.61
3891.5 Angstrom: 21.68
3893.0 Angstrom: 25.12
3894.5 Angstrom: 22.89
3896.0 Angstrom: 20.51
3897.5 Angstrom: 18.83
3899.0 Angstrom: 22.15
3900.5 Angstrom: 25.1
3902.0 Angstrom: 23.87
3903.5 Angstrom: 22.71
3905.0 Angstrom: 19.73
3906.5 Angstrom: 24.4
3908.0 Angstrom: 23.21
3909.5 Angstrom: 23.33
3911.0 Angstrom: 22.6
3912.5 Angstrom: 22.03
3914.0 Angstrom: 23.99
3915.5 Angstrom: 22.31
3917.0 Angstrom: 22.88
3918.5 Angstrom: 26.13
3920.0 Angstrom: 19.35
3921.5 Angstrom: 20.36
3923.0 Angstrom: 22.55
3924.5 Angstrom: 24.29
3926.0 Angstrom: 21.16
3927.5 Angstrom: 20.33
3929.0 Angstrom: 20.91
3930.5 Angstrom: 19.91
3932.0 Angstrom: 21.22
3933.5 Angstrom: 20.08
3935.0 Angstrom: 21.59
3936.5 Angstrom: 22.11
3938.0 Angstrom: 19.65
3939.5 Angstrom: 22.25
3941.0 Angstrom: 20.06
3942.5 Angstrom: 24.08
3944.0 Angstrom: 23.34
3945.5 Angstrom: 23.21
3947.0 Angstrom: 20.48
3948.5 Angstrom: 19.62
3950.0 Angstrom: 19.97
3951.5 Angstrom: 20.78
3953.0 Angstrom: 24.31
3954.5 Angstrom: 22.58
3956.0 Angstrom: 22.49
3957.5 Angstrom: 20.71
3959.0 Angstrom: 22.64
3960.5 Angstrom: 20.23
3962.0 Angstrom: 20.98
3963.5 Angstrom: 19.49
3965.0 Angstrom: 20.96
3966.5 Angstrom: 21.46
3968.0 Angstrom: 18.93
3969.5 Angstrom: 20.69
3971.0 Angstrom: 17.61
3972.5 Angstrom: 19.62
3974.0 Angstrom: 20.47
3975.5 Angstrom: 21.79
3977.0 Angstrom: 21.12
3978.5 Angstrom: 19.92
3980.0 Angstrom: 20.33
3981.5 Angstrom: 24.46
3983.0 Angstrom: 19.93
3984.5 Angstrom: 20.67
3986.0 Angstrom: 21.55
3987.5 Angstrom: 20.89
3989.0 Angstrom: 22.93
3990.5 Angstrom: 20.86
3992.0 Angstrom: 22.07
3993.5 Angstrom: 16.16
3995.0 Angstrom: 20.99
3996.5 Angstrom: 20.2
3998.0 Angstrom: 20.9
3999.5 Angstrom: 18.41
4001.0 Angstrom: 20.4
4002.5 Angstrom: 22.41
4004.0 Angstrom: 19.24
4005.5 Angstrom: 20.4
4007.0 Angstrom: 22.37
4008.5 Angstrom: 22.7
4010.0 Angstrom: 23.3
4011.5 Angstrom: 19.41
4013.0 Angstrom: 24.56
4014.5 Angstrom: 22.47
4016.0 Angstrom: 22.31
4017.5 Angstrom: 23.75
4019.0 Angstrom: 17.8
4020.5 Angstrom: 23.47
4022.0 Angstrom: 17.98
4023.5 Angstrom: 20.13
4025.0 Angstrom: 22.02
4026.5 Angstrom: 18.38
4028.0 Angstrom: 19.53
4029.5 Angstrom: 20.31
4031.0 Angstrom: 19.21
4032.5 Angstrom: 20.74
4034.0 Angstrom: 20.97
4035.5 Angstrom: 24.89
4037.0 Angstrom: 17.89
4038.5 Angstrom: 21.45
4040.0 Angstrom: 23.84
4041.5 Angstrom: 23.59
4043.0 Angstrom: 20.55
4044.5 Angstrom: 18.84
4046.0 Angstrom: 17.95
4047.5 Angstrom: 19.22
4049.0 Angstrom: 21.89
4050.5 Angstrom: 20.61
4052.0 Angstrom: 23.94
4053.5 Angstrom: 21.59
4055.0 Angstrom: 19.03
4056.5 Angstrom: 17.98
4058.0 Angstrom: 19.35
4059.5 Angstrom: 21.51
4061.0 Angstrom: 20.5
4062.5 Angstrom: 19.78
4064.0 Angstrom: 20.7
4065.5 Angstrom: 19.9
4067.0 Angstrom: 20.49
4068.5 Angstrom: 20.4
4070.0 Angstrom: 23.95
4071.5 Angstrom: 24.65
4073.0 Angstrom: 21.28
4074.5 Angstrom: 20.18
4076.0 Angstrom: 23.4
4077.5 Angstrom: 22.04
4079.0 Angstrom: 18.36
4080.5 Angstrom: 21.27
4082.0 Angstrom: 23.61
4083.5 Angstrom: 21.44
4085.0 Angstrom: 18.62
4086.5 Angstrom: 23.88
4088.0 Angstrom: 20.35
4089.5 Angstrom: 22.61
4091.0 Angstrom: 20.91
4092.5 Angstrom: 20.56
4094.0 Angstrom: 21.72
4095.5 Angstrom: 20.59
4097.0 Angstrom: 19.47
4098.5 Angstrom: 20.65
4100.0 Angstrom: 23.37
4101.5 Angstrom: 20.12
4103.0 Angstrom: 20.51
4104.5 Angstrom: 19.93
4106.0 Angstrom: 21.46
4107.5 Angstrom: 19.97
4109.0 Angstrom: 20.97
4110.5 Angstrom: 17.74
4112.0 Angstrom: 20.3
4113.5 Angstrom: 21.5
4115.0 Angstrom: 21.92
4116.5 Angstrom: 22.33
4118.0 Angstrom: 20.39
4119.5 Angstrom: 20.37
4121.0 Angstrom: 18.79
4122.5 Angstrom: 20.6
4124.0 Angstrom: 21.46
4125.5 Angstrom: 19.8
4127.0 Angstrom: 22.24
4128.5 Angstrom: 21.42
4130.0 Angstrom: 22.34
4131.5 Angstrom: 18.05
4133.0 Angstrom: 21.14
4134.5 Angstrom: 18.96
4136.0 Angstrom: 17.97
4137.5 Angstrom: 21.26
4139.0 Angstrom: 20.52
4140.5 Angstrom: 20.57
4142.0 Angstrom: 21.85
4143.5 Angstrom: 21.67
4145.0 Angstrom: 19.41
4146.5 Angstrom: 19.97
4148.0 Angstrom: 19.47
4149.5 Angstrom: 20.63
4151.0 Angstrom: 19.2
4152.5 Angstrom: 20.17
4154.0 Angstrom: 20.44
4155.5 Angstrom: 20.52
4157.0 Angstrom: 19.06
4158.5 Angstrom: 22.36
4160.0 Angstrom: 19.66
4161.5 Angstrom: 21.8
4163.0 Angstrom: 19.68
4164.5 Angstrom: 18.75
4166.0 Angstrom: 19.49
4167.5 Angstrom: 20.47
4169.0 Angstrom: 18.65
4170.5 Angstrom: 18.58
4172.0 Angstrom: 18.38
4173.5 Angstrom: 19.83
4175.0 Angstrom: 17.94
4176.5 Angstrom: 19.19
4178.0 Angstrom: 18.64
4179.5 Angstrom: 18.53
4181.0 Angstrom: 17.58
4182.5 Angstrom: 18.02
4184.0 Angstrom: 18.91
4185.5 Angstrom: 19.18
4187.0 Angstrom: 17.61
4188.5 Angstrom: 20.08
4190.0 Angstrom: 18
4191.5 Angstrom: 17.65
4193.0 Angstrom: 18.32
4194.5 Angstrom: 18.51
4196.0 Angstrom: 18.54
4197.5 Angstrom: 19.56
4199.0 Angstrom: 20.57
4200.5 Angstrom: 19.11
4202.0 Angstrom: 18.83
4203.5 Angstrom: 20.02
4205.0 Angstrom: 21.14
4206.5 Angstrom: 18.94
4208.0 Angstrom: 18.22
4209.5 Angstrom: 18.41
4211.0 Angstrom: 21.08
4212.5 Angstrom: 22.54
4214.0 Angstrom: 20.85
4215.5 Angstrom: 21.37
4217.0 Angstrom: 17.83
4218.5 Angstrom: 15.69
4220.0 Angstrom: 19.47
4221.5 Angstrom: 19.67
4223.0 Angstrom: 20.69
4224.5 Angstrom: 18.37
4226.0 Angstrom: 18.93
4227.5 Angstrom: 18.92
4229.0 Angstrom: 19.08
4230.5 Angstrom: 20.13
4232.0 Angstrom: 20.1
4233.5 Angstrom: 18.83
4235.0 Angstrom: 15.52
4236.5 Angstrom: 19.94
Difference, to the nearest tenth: 1.9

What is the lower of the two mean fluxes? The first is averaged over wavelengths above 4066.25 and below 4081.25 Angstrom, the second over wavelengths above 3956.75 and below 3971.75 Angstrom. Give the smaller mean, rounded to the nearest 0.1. 20.4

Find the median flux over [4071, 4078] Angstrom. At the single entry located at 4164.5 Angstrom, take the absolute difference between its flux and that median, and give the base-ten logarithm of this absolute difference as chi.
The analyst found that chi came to 0.52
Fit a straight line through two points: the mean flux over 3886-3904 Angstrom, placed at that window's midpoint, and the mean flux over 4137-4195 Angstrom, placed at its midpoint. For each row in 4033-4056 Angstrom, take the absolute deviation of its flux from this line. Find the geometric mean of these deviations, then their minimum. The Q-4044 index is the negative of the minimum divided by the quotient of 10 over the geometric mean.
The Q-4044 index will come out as -0.008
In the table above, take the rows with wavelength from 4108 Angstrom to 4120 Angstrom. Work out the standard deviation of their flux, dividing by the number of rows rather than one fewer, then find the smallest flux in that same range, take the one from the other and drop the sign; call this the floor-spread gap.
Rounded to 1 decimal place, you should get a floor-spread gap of 16.4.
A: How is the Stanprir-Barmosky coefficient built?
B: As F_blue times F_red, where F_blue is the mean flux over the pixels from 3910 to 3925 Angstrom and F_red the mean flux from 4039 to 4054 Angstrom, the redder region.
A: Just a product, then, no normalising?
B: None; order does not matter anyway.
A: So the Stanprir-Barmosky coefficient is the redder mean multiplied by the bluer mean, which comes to 480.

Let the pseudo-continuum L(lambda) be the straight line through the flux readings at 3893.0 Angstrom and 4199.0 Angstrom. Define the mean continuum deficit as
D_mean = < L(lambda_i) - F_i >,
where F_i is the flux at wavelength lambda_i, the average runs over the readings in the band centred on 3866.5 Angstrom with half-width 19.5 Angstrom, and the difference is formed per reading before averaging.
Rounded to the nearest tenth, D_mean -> 1.7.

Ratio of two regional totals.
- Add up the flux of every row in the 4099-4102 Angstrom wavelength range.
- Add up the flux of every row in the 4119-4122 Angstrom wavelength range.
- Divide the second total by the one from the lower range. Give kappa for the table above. 0.90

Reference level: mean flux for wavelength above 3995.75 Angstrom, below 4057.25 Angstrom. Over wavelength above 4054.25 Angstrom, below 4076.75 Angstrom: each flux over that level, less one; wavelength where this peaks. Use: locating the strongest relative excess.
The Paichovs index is 4071.5 Angstrom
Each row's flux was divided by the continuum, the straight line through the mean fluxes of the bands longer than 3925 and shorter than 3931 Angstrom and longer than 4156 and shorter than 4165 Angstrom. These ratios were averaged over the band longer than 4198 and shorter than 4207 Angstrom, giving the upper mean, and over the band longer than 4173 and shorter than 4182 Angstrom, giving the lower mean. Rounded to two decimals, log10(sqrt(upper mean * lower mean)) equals -0.02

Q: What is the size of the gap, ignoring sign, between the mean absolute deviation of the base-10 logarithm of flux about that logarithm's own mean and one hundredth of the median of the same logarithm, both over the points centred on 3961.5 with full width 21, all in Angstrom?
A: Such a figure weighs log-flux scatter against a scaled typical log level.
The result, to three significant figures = 0.0120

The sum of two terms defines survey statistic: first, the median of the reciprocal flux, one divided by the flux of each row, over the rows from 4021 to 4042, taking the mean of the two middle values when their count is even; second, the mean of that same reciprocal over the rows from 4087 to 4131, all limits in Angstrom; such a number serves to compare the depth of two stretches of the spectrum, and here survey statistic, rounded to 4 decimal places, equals 0.0969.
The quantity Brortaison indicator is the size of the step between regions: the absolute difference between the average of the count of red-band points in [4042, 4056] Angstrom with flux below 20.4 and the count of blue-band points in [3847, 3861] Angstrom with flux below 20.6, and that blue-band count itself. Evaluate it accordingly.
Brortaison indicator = 1.5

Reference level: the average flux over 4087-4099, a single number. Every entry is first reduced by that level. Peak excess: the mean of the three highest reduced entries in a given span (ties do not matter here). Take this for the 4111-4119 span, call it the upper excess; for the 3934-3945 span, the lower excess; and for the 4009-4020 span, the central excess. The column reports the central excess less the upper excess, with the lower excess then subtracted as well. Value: 0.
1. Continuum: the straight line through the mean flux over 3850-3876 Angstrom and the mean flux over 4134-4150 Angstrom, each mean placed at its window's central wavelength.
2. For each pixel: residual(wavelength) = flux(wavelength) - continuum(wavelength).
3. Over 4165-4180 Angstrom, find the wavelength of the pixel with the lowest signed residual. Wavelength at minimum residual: 4175.0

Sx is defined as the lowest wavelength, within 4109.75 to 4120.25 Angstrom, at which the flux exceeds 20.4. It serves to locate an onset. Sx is 4113.5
